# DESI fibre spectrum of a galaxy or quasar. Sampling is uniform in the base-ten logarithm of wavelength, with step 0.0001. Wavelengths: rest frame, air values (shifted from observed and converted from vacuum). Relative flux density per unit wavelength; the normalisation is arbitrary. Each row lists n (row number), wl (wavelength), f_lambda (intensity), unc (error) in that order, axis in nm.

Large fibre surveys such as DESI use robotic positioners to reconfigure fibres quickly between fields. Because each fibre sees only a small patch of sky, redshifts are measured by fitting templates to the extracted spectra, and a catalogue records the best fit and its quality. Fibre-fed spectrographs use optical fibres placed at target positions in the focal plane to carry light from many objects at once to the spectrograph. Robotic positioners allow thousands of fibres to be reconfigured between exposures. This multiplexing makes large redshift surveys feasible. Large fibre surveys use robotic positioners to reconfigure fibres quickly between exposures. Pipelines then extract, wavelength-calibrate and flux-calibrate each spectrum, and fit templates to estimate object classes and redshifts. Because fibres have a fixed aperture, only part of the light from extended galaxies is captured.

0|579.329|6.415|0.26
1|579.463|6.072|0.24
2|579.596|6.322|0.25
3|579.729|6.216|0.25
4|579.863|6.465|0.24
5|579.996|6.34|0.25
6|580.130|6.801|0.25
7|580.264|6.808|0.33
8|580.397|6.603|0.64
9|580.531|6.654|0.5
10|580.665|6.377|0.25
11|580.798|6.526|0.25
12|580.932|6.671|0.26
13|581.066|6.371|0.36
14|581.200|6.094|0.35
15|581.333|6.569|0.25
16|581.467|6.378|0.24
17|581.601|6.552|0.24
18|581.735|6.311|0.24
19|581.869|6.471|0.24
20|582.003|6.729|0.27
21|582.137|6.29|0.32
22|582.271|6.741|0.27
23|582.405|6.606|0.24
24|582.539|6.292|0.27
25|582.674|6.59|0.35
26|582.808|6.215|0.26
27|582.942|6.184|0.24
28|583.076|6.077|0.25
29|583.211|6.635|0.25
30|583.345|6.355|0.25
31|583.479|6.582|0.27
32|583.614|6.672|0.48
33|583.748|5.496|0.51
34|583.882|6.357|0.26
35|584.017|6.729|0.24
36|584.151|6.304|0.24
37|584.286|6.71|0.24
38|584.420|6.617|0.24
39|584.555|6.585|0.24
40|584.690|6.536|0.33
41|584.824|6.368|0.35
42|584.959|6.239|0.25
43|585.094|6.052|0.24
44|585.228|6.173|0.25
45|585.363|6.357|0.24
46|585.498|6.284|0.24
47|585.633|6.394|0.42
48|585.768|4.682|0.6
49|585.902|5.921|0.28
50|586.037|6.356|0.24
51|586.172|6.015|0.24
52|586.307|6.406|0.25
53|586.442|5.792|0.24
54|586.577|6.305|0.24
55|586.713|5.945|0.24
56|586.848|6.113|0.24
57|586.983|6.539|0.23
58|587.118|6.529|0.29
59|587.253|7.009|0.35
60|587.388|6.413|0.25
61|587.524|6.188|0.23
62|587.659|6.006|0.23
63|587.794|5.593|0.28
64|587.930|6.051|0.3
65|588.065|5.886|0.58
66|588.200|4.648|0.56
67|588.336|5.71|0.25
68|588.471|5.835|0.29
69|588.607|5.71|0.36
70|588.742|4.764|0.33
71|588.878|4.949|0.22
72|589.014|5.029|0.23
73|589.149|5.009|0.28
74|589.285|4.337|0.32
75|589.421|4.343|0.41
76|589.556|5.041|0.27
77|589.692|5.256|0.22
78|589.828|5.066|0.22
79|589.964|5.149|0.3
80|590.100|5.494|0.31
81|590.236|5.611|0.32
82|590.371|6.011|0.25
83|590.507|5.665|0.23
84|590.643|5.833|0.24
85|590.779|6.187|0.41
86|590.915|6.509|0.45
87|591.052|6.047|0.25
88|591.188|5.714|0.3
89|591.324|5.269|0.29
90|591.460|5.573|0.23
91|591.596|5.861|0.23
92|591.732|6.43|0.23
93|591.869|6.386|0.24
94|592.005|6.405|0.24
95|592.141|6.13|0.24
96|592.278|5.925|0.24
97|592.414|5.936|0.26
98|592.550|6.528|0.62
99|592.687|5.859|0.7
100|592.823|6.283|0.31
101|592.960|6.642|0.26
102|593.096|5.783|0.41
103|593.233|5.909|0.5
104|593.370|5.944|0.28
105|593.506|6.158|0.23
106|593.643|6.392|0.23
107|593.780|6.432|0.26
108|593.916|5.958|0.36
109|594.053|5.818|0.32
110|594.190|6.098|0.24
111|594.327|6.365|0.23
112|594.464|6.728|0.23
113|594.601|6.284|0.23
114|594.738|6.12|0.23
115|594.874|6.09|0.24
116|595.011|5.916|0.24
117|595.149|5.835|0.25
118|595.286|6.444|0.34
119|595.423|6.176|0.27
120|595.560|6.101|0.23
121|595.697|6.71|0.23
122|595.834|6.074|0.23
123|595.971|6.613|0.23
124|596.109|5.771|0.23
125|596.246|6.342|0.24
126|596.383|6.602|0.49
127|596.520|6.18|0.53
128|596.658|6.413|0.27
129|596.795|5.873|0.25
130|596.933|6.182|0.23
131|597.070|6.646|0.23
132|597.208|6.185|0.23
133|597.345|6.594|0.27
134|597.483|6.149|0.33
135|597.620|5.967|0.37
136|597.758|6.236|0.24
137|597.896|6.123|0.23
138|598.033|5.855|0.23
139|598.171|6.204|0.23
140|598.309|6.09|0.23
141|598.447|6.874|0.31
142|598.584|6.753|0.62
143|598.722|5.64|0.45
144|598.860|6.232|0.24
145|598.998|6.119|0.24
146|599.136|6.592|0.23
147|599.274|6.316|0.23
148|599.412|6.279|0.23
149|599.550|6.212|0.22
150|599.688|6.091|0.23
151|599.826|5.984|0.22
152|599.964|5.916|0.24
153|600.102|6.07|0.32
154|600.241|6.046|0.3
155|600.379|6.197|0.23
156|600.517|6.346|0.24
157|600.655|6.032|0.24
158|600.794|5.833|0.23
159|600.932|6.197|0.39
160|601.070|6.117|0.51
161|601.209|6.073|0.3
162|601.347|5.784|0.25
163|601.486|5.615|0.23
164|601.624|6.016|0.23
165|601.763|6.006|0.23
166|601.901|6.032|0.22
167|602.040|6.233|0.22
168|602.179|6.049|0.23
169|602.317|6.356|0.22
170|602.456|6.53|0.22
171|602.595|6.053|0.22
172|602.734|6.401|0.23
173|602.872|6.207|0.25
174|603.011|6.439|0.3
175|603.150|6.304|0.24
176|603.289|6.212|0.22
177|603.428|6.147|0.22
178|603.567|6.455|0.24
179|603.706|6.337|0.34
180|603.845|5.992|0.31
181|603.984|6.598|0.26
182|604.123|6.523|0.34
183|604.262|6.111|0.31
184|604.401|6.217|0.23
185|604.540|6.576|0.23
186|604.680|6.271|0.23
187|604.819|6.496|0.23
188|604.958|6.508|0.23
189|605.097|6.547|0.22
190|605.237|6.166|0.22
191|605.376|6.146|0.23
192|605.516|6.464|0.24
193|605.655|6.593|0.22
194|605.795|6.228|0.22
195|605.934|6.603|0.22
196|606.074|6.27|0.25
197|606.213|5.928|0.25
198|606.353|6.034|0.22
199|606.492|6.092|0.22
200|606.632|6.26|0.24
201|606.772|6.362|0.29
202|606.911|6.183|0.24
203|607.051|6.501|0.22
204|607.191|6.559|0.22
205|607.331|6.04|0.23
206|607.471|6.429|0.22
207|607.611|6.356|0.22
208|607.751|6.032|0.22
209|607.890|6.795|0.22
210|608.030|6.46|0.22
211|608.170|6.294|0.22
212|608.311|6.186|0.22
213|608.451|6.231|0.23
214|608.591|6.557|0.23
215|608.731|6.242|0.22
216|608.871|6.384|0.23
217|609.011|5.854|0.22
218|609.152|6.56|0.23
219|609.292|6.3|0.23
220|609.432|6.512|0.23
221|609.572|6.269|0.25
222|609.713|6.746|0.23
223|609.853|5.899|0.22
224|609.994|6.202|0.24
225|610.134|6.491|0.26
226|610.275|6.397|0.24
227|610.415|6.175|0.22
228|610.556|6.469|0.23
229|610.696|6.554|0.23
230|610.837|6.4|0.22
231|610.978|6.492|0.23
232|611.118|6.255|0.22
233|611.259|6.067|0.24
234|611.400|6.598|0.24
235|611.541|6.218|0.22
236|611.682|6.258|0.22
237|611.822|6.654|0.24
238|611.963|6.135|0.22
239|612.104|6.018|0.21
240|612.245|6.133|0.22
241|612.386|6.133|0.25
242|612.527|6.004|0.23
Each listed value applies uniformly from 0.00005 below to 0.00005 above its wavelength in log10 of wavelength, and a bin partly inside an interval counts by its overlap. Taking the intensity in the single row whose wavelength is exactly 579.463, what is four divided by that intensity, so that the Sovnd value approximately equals 0.66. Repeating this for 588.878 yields 0.81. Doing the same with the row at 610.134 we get 0.62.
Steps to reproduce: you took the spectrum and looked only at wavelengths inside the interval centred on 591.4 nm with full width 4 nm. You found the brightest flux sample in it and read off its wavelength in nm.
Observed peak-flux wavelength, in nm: 592.960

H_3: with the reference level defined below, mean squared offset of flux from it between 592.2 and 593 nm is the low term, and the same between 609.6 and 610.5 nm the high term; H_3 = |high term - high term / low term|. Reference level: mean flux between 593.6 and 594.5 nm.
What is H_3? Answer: 0.7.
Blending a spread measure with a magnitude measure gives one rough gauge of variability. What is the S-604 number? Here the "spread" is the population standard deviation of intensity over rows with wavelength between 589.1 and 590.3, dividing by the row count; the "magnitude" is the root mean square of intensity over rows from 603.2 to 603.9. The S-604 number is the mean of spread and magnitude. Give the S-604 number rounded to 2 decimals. 3.32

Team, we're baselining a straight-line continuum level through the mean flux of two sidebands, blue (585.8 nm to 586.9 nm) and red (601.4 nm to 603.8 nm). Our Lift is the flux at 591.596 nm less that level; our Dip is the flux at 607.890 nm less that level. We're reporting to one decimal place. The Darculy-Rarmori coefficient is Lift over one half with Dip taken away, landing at 4.2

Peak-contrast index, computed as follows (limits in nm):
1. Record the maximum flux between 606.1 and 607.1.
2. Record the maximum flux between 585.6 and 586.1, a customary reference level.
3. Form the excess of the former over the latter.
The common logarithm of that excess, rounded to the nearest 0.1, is -1.0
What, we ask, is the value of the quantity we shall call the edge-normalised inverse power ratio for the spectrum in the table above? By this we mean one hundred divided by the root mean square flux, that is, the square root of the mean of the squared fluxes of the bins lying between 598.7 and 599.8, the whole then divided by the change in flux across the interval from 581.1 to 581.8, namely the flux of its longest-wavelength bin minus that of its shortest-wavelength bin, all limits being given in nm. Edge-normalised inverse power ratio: 74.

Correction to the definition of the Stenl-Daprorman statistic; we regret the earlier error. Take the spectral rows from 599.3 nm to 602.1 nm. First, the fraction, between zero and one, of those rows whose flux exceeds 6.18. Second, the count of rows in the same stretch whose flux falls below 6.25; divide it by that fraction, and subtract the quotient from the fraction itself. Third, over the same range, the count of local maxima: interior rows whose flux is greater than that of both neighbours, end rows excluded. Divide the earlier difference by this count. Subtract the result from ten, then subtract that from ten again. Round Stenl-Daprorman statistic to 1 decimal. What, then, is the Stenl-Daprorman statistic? -14.9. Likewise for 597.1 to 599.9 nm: -4.2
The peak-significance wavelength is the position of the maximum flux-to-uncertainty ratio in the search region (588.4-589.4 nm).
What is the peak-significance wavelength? 588.878 nm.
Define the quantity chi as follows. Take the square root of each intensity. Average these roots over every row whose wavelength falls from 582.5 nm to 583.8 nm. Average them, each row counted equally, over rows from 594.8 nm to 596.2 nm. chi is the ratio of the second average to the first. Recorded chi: 0.989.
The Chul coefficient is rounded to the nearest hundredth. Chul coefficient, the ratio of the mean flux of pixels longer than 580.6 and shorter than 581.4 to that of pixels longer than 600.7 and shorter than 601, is 1.07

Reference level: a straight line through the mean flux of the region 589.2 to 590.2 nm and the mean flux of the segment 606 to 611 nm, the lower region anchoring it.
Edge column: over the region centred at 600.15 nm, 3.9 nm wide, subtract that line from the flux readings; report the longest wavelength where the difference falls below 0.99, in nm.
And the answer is 602.040 nm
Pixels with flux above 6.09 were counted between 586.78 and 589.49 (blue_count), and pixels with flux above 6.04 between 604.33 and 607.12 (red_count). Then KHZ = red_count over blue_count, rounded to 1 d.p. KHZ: 3.0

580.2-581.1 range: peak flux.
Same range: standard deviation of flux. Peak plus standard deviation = 7.0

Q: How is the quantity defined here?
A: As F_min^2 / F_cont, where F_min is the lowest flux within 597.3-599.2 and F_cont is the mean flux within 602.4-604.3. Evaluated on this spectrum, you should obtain 5.04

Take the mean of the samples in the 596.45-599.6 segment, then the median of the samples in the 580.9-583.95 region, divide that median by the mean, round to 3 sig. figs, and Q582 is 1.02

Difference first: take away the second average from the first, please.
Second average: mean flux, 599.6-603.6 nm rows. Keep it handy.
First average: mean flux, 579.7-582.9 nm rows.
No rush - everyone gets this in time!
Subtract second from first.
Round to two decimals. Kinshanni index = 0.36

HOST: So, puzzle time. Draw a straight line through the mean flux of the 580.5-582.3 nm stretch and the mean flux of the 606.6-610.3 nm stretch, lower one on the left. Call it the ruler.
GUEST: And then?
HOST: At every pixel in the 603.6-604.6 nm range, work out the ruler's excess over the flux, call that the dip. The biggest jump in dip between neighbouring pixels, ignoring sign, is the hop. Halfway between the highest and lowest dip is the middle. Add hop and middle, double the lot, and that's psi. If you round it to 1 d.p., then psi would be 1.3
